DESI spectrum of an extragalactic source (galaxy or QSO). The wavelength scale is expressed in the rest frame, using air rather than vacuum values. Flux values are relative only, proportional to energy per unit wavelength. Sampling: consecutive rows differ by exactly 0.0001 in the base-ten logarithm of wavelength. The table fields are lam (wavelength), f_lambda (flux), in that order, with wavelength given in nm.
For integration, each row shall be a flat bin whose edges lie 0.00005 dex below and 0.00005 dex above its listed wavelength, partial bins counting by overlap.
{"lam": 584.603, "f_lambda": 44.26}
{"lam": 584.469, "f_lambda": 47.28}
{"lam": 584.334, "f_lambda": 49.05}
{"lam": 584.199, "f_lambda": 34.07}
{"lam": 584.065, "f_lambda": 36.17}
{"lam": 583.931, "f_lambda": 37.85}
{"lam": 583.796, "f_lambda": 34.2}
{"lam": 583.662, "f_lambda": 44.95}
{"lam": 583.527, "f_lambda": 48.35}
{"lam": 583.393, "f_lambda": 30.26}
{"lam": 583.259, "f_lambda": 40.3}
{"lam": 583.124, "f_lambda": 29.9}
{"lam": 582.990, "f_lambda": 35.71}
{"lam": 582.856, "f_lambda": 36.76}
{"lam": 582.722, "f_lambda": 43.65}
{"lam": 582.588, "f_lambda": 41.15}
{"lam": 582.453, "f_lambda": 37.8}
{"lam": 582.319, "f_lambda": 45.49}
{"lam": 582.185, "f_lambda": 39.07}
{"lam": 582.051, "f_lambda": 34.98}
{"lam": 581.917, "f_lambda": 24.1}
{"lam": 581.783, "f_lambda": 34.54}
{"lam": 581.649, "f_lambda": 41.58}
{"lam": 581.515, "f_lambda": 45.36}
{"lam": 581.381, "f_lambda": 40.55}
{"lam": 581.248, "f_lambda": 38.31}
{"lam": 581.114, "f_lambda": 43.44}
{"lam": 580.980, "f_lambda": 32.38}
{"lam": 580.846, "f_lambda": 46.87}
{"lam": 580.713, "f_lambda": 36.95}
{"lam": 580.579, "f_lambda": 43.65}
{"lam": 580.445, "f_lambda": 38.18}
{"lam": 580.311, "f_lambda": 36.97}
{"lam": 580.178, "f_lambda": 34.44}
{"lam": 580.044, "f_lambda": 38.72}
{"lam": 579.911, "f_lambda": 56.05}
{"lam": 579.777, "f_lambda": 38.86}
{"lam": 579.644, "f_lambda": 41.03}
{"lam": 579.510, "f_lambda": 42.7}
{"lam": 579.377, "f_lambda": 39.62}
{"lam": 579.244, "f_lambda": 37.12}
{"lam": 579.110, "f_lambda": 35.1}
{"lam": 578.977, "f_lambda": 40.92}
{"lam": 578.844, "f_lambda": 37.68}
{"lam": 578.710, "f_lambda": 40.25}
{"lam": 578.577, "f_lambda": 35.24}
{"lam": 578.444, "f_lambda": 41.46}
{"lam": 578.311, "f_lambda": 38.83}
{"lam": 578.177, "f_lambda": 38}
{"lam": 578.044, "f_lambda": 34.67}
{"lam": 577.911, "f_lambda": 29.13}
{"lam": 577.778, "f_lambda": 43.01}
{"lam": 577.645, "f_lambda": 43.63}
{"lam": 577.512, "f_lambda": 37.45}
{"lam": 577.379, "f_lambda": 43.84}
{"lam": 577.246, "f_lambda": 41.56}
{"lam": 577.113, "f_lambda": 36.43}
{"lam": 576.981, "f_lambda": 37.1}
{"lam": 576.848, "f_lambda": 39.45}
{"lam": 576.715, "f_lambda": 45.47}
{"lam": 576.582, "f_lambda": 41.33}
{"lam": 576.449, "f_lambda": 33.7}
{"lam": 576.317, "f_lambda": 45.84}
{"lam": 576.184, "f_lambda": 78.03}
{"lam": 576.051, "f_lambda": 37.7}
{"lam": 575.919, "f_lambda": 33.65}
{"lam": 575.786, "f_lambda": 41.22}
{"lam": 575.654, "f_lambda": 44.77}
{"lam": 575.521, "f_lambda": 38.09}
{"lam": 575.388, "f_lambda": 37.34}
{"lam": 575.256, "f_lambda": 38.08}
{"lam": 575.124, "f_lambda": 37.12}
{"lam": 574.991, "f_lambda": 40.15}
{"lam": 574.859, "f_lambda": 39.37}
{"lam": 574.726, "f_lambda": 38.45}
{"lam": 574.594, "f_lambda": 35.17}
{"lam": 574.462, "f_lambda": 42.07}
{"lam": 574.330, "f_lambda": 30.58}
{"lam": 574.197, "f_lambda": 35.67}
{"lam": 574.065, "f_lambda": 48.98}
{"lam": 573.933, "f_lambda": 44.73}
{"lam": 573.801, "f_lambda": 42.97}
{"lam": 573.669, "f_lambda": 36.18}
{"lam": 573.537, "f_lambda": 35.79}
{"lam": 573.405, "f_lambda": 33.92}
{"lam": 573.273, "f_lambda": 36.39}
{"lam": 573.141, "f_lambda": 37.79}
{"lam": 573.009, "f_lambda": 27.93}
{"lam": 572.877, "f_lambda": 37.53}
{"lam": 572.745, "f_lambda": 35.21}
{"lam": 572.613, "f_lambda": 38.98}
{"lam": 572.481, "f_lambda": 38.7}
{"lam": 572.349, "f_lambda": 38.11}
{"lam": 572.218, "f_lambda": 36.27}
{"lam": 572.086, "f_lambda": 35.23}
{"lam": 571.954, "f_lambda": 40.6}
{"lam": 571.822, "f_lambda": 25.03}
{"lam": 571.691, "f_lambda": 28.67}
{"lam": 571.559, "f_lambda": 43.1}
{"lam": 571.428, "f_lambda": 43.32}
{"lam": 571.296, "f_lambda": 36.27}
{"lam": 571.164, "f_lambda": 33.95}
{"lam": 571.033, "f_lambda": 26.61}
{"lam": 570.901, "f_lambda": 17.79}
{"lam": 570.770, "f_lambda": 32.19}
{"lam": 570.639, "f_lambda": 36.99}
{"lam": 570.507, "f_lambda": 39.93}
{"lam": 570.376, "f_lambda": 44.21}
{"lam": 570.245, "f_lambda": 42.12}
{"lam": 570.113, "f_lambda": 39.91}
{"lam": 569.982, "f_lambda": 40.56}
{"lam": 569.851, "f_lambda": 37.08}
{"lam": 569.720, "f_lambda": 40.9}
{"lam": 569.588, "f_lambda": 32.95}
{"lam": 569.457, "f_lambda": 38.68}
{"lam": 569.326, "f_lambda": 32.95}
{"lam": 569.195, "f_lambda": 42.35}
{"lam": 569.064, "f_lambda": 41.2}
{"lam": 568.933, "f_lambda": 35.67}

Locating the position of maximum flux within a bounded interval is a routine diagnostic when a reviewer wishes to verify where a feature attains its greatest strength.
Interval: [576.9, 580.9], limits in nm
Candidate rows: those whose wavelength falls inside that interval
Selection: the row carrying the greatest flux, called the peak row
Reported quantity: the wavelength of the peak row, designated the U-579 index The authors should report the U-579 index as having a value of 579.911 nm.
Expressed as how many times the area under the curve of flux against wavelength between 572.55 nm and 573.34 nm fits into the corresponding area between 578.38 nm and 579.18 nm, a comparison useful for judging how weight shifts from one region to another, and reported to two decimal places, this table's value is 1.09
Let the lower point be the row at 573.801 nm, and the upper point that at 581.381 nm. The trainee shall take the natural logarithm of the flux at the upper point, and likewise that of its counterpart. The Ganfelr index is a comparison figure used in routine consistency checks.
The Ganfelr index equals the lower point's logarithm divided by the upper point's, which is 1.02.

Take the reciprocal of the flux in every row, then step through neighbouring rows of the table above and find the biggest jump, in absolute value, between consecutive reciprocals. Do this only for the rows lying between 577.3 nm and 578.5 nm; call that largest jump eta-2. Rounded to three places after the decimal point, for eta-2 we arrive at 0.011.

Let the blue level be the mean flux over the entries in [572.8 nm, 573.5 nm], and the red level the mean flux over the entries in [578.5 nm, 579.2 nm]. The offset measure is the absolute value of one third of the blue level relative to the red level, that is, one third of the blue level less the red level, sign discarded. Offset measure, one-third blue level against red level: 26.3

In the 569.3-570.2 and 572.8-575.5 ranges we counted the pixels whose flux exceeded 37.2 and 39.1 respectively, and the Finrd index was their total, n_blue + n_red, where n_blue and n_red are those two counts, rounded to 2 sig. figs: 10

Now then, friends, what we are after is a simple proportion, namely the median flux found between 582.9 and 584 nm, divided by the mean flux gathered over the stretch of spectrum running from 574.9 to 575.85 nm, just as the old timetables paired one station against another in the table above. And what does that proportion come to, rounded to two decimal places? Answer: 0.93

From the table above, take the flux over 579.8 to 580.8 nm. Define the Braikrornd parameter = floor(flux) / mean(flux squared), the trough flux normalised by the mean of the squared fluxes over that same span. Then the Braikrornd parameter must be 0.0202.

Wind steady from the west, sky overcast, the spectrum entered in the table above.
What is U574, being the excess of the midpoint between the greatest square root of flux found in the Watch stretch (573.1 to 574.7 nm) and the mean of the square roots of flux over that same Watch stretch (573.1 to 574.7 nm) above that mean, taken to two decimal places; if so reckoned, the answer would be 0.41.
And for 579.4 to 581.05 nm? 0.57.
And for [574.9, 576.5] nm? 1.19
